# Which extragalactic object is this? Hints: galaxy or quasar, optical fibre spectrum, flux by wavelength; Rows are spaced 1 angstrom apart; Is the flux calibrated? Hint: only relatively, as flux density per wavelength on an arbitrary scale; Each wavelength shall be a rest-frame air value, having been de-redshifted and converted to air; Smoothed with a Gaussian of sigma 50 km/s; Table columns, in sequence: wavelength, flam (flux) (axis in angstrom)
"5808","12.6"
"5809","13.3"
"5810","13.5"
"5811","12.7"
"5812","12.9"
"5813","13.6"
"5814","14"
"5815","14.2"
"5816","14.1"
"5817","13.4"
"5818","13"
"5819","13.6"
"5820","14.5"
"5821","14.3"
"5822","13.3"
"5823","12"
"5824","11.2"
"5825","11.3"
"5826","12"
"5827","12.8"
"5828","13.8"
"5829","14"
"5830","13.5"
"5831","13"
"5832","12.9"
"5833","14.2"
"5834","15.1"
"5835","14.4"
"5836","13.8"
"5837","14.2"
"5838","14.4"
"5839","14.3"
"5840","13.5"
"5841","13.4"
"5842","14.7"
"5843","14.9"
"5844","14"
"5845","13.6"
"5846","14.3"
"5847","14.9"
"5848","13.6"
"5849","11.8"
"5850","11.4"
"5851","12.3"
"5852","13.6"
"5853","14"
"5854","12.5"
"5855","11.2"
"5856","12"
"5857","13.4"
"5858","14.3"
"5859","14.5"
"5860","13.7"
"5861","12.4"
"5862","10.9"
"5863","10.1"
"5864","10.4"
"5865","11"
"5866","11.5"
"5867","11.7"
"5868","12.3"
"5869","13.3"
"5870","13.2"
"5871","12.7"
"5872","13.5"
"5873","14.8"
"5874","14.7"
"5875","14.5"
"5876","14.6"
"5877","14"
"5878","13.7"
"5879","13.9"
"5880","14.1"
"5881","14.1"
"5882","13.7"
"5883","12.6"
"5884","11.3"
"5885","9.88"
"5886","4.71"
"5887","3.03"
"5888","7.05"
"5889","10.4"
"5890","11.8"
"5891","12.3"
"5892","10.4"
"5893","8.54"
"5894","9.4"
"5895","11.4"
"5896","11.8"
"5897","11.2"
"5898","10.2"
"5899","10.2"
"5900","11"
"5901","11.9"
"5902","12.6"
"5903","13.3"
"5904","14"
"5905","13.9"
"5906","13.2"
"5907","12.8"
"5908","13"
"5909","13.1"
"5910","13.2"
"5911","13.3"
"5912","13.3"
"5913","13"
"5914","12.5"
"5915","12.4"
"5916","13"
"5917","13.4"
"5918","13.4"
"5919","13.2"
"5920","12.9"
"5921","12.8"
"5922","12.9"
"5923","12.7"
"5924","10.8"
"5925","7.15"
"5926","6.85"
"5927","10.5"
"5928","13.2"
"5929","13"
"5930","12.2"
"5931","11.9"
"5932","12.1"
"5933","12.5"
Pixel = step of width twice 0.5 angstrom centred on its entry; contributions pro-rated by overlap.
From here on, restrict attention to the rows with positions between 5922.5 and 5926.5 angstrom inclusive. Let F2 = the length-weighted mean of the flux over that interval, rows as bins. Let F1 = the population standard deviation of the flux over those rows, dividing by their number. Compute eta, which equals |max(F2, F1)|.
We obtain 9.4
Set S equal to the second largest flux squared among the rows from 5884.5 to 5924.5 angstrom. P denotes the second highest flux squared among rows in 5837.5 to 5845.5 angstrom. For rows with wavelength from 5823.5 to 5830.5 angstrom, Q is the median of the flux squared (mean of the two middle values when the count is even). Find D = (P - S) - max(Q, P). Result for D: -193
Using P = 216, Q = 164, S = 193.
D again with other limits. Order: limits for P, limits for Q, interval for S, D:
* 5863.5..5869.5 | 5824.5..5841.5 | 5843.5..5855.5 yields -244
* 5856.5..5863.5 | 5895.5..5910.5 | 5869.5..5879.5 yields -216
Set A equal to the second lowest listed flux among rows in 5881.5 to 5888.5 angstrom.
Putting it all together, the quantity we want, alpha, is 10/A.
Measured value 2.12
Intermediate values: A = 4.71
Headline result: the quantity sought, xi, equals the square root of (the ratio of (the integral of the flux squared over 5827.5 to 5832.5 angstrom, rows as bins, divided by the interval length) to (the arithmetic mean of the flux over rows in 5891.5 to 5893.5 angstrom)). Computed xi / 4.37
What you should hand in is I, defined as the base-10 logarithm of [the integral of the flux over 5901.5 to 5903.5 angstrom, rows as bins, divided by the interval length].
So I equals 1.11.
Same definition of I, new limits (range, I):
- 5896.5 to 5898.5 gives 1.03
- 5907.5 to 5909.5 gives 1.12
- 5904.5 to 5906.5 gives 1.13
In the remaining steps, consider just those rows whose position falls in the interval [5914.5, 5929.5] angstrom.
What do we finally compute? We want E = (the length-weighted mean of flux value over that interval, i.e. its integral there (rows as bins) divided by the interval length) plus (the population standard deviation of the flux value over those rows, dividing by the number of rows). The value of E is 14.0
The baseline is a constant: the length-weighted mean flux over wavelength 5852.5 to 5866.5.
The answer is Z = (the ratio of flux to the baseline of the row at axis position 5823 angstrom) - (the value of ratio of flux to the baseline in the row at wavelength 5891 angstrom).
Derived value -0.02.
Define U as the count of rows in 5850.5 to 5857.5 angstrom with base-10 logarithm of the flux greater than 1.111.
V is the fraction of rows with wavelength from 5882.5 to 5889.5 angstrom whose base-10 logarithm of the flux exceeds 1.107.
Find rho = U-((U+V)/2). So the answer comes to 1.50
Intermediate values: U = 3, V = 0.0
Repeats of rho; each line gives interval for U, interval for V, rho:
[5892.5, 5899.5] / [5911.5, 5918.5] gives -0.36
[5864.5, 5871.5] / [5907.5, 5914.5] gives 0.57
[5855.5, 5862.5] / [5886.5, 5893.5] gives 2.00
